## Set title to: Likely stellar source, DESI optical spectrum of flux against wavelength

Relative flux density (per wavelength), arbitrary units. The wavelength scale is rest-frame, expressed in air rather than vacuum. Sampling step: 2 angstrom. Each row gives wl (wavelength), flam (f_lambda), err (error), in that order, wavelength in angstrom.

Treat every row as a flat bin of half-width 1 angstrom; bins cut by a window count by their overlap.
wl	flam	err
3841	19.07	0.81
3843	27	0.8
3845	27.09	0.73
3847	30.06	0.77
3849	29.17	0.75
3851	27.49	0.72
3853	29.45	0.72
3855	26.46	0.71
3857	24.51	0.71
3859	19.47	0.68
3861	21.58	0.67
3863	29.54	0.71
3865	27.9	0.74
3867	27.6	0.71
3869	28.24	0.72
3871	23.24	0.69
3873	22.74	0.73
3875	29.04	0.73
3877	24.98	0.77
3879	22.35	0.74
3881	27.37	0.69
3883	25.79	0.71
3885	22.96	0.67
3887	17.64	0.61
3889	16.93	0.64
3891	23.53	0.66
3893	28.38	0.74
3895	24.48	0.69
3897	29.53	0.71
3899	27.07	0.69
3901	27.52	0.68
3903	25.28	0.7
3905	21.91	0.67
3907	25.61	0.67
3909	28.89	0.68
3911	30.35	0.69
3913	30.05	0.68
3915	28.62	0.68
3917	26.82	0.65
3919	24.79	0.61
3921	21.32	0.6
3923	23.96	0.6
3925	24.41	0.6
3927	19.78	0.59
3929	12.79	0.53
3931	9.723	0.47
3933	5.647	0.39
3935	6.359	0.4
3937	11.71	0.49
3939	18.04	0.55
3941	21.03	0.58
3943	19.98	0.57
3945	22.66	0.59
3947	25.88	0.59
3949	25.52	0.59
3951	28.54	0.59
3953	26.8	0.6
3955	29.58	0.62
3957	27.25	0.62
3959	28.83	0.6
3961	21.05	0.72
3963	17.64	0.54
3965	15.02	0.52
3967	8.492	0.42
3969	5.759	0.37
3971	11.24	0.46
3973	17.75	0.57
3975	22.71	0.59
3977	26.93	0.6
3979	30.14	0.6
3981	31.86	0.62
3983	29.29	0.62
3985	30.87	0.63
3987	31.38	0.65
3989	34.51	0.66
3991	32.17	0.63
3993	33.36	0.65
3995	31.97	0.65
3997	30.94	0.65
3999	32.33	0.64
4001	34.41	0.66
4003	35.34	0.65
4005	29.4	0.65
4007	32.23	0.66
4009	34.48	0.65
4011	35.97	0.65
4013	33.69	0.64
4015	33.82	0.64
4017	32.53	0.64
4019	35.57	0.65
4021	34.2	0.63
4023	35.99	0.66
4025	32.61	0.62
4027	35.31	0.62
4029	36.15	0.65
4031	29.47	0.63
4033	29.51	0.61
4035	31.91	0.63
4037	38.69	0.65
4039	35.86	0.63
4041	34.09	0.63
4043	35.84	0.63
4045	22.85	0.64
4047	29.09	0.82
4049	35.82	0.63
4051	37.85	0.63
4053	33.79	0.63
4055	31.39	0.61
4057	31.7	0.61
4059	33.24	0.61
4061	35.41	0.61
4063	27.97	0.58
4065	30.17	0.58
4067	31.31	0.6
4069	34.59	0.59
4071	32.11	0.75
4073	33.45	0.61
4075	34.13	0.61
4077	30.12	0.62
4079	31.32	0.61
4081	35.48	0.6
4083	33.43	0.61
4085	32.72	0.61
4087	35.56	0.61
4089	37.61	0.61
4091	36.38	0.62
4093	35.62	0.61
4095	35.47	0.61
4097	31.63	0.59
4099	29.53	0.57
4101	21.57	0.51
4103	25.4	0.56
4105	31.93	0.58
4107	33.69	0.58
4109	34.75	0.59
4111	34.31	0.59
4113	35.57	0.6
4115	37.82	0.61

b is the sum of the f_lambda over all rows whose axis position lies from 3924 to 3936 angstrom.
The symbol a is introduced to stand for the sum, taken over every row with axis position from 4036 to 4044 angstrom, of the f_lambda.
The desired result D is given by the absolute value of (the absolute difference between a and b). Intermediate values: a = 144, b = 79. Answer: 66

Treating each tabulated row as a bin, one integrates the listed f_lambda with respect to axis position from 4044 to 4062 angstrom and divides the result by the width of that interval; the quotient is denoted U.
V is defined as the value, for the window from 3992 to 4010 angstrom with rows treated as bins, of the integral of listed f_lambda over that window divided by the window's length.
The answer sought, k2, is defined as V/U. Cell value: 1.0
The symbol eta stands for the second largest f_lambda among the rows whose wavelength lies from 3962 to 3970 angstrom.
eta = 15.02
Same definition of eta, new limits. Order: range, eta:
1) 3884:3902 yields 28.38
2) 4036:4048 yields 35.86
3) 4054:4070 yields 34.59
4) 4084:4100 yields 36.38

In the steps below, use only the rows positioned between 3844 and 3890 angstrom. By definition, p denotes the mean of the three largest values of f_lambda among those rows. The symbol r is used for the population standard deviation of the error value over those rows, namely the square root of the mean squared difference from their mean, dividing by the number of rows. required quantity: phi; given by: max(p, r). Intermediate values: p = 30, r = 0.037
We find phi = 30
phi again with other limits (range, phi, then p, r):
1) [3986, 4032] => 36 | 36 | 0.012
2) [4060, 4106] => 37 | 37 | 0.040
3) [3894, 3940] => 30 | 30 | 0.094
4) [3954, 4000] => 33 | 33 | 0.080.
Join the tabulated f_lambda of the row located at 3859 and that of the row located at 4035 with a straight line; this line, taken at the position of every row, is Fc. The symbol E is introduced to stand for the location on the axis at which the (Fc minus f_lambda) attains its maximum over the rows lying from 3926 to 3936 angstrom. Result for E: 3933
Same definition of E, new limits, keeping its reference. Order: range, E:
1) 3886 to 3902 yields 3889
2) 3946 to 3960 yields 3949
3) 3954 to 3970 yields 3969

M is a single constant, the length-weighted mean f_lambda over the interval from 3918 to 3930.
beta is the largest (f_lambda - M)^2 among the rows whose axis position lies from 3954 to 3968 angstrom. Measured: 161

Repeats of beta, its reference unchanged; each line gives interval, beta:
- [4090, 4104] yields 231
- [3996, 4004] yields 201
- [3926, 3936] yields 241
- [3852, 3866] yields 70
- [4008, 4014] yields 219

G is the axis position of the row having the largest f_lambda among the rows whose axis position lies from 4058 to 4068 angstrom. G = 4061 angstrom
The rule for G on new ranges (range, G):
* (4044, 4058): 4051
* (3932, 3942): 3941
